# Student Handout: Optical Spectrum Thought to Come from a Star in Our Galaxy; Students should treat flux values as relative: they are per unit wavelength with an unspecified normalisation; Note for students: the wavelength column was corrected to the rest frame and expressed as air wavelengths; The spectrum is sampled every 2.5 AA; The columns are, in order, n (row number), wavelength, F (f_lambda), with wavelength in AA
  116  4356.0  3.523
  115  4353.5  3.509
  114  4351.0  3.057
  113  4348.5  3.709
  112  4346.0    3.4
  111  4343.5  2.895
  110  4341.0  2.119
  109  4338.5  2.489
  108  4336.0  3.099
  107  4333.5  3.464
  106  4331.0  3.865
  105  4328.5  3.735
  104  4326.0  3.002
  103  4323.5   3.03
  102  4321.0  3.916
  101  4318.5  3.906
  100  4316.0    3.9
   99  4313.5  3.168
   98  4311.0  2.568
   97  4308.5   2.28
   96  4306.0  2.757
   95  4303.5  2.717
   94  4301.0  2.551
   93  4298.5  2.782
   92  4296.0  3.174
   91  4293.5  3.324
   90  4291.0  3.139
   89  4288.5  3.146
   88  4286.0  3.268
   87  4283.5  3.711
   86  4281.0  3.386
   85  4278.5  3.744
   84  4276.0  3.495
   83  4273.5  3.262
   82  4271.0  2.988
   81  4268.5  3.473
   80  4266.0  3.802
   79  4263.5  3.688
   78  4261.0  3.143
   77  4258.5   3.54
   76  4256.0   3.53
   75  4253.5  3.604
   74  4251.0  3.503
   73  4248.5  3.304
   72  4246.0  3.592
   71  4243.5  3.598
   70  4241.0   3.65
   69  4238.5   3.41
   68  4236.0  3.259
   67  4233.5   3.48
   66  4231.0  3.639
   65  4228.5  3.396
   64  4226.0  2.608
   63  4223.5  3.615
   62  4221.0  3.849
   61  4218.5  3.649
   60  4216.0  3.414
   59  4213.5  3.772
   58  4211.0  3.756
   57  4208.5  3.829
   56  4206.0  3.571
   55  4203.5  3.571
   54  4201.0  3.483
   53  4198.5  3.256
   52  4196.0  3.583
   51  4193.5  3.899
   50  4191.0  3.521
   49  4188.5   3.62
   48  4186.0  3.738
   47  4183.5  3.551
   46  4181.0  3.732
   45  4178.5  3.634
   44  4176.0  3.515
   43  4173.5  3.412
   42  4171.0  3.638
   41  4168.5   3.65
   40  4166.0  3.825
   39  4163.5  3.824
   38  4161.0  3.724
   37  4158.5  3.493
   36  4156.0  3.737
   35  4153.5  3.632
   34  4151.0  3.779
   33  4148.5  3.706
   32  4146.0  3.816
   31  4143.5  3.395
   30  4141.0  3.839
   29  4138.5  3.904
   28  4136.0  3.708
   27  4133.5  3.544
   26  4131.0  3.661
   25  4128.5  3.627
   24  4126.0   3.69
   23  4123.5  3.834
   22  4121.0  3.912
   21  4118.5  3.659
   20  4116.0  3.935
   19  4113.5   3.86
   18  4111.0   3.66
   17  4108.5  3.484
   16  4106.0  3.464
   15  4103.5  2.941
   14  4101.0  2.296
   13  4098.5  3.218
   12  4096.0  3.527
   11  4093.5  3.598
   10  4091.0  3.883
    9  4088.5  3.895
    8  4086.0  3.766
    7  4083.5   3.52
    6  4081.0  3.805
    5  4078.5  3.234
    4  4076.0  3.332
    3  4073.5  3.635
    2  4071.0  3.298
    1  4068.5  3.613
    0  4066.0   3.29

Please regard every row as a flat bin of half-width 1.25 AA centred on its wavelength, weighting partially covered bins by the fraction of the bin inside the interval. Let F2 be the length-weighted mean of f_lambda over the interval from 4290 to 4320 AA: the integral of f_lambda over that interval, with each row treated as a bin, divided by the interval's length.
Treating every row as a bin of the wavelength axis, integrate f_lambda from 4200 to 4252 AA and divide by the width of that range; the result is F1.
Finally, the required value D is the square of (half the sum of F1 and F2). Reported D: 10.7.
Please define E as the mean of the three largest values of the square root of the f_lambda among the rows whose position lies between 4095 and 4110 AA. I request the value 1.87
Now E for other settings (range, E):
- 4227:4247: 1.90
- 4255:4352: 1.98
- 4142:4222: 1.96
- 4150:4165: 1.94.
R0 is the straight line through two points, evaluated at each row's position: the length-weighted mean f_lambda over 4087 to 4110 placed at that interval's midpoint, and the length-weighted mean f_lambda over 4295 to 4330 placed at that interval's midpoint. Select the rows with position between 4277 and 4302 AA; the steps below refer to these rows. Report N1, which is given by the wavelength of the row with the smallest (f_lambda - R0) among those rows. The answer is 4301.0 AA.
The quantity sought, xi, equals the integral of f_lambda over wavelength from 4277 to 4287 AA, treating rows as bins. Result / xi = 35.3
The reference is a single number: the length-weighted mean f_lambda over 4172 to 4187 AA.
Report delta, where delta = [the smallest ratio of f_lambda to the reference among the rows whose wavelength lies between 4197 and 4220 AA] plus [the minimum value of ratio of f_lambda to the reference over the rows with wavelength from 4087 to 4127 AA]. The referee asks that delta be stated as 1.54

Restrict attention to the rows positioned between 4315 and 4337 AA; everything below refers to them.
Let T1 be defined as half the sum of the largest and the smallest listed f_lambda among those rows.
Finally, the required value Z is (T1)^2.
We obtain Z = 12.0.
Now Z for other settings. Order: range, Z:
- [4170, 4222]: 12.8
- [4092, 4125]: 9.7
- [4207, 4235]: 10.4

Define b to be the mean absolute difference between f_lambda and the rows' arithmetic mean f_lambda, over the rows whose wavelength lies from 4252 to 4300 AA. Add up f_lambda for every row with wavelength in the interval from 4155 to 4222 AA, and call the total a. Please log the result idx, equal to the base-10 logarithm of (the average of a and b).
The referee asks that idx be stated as 1.7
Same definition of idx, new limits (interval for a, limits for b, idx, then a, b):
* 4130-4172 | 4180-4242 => 1.5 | 63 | 0.17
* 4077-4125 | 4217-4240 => 1.5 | 67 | 0.24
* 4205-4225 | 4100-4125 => 1.2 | 29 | 0.37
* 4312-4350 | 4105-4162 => 1.4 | 50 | 0.12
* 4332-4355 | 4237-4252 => 1.1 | 28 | 0.10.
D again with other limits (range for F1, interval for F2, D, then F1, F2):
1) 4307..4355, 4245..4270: 11.3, 3.22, 3.51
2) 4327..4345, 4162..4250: 11.1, 3.10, 3.57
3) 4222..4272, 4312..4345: 11.3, 3.45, 3.27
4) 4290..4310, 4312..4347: 9.3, 2.83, 3.28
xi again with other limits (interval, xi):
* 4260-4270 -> 35.2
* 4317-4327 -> 34.9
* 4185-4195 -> 36.9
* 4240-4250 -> 35.3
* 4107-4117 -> 37.2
